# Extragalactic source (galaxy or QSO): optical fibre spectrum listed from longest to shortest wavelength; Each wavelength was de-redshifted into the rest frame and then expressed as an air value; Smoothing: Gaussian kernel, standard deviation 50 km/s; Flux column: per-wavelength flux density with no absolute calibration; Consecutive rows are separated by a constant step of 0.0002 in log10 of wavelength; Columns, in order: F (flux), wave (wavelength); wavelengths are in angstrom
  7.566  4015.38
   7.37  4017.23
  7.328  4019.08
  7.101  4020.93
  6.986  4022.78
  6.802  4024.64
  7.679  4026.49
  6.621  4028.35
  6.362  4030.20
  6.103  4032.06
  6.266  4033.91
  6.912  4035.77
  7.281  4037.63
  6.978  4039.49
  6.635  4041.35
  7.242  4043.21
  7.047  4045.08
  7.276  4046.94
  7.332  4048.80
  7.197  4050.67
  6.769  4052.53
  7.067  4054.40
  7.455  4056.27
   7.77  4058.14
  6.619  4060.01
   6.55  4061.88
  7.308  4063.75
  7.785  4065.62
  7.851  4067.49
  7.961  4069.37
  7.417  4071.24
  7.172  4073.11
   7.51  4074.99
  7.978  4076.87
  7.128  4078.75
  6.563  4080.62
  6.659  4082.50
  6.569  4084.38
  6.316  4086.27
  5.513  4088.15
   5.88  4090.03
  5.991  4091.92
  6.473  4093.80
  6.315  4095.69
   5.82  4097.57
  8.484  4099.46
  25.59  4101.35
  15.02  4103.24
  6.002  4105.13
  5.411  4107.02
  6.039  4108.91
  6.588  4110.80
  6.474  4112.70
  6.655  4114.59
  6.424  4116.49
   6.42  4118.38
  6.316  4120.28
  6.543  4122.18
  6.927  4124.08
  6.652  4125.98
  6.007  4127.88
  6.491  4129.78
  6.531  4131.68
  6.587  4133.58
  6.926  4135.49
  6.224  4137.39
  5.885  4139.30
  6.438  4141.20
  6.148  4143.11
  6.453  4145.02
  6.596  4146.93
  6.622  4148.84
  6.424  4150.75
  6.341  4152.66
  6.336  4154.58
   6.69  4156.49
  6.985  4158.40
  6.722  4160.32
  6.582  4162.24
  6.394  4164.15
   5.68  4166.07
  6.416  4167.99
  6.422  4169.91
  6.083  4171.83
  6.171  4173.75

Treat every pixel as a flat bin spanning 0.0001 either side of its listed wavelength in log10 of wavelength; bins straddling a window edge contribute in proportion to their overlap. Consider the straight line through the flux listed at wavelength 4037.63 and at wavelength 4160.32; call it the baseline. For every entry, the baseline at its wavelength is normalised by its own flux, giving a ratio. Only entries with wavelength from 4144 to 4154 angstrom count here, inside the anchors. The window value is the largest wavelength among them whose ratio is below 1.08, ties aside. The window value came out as 4152.66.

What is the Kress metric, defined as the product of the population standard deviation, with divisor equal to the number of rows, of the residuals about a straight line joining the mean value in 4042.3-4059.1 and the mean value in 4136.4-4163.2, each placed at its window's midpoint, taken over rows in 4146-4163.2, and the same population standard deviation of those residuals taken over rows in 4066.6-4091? 0.2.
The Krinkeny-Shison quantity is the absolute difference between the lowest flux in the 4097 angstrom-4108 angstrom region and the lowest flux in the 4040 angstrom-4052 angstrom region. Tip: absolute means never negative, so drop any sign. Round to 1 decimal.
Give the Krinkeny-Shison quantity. 1.2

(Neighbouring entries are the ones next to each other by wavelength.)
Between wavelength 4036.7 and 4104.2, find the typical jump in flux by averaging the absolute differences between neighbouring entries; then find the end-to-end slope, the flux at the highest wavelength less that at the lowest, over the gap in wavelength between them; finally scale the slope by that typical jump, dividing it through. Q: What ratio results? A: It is 0.10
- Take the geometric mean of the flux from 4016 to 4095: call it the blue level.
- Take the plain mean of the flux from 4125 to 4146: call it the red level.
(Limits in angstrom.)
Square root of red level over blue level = 0.96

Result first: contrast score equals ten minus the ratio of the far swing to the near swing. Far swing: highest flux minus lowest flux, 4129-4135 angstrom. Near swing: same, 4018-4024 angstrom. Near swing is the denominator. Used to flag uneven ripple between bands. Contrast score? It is 9.72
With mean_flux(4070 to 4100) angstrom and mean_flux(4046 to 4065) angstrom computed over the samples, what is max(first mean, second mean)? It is 7.1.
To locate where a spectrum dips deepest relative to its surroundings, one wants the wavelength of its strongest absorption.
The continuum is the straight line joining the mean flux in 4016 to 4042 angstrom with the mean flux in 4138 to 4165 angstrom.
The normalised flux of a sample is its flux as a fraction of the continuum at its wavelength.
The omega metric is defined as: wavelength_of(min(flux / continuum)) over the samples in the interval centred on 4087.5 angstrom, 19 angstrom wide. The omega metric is 4088.15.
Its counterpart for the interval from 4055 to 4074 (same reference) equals 4061.88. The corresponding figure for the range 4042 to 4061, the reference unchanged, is 4060.01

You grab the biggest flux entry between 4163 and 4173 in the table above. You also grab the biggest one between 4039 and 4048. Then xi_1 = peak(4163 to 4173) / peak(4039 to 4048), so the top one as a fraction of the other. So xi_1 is 0.88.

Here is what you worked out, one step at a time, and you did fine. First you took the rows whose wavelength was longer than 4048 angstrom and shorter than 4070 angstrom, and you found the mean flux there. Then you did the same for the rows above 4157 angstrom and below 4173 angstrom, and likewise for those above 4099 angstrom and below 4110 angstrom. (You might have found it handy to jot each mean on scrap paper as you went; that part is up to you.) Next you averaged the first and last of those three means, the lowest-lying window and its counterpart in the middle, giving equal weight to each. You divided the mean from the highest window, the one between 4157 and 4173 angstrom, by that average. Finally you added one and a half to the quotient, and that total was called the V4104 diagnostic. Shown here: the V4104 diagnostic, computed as 2.20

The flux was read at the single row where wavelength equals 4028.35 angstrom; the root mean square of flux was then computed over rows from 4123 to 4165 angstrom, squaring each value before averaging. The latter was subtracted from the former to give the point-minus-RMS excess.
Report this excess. 0.1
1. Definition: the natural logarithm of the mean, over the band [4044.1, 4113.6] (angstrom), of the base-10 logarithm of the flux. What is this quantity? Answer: -0.152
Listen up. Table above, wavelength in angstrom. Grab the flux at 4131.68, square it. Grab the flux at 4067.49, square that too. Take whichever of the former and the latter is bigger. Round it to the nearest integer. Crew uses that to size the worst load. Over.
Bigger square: 62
